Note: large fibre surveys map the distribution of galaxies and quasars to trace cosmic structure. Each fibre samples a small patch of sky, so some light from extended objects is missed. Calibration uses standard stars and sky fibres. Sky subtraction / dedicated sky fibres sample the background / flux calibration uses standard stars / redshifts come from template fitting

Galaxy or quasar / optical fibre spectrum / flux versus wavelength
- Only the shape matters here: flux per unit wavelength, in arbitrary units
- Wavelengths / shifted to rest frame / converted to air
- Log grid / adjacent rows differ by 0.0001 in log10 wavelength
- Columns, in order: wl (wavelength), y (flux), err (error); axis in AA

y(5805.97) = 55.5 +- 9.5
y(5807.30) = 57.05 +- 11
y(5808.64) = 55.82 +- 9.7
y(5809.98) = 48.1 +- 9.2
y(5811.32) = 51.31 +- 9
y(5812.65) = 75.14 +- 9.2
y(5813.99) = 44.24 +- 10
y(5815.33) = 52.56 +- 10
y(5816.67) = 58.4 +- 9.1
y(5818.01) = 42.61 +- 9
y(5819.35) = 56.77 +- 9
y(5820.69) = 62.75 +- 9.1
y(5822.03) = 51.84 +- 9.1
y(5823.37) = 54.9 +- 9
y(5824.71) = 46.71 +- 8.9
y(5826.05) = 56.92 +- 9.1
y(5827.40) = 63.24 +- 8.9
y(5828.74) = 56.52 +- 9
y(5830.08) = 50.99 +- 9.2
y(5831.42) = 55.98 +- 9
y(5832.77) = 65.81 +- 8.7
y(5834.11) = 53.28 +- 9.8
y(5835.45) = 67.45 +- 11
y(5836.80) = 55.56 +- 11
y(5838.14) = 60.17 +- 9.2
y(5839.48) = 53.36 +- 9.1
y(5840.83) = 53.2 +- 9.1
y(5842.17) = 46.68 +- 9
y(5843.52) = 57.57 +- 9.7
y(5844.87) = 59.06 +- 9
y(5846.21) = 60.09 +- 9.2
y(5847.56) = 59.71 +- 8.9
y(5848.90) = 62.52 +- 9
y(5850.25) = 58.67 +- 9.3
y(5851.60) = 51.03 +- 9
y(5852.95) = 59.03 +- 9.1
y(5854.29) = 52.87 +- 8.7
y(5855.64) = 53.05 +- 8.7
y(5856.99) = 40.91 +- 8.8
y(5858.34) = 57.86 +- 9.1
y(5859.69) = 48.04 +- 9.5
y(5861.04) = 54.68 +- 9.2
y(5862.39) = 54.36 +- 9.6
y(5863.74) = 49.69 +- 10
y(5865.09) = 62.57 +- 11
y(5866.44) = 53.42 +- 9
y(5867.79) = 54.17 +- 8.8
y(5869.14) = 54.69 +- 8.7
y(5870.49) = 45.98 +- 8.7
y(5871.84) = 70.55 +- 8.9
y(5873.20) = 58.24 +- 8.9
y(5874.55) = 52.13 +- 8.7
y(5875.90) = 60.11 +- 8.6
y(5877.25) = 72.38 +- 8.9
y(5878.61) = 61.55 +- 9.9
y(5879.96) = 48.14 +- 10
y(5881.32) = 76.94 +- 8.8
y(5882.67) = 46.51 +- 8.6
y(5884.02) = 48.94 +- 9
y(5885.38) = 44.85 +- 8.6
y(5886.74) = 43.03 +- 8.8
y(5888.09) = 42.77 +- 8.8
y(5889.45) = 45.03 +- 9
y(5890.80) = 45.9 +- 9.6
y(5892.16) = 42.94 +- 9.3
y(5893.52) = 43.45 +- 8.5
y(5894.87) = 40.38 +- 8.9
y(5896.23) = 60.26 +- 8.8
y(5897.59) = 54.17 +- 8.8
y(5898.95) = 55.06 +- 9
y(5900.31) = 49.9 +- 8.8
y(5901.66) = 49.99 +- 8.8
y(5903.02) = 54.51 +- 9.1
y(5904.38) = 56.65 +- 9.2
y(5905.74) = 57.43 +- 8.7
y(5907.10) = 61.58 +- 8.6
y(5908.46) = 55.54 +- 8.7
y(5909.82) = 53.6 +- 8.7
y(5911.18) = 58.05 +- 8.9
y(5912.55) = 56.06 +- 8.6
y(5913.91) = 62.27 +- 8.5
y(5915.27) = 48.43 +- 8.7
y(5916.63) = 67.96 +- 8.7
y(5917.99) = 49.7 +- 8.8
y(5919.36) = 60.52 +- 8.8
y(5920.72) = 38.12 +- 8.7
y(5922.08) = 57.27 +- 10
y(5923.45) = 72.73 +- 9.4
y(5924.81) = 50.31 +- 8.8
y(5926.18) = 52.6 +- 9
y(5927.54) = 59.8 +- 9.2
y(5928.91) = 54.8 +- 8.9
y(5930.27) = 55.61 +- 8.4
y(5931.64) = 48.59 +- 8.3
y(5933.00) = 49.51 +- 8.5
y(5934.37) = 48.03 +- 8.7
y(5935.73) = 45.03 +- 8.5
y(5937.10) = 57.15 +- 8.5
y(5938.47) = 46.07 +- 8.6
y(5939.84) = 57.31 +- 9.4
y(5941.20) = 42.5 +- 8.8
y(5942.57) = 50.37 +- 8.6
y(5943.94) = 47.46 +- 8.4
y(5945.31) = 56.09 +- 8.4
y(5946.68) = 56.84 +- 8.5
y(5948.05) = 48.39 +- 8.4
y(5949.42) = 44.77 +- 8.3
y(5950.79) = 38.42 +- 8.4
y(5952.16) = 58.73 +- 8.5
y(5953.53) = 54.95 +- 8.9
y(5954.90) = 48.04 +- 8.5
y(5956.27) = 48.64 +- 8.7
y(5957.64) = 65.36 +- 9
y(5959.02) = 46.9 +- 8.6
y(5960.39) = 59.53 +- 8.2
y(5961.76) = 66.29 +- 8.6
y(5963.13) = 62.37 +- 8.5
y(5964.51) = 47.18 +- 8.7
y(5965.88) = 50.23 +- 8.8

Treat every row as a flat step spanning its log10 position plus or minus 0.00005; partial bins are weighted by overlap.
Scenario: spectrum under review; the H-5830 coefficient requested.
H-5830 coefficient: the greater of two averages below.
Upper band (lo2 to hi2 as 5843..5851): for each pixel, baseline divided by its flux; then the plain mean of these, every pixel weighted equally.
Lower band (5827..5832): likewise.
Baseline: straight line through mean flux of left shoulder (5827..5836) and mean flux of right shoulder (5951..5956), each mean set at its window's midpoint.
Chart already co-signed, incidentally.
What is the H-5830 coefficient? 1.05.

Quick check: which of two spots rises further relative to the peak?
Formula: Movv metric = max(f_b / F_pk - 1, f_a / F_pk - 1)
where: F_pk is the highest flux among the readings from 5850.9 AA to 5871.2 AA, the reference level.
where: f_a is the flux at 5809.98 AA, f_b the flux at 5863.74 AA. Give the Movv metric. -0.21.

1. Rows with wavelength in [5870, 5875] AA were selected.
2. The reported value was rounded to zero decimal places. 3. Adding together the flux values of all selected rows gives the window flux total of 227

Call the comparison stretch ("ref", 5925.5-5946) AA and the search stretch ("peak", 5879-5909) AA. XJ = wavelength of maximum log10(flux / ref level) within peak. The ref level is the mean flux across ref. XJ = 5881.32 AA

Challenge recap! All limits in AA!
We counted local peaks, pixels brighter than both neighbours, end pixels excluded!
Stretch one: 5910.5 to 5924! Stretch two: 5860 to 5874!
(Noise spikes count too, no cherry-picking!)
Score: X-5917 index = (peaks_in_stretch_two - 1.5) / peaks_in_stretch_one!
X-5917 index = 0.50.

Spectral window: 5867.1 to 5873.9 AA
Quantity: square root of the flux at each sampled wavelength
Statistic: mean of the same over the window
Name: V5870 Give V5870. 7.51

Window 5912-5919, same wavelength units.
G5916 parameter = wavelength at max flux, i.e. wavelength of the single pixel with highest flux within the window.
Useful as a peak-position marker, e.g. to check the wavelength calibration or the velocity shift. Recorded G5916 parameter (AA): 5916.63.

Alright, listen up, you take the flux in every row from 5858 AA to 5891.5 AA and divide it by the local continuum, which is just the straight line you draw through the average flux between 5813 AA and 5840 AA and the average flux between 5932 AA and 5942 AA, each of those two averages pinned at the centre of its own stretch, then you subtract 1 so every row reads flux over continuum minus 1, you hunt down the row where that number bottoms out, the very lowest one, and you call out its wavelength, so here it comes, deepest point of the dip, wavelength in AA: 5888.09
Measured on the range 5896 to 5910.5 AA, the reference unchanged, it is 5900.31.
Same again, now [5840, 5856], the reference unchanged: 5842.17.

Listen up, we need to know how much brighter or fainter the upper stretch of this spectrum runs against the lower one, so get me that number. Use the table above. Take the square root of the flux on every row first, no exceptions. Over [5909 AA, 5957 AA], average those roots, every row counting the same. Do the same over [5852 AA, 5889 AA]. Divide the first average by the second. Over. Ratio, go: 0.99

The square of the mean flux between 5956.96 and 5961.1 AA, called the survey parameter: 3279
